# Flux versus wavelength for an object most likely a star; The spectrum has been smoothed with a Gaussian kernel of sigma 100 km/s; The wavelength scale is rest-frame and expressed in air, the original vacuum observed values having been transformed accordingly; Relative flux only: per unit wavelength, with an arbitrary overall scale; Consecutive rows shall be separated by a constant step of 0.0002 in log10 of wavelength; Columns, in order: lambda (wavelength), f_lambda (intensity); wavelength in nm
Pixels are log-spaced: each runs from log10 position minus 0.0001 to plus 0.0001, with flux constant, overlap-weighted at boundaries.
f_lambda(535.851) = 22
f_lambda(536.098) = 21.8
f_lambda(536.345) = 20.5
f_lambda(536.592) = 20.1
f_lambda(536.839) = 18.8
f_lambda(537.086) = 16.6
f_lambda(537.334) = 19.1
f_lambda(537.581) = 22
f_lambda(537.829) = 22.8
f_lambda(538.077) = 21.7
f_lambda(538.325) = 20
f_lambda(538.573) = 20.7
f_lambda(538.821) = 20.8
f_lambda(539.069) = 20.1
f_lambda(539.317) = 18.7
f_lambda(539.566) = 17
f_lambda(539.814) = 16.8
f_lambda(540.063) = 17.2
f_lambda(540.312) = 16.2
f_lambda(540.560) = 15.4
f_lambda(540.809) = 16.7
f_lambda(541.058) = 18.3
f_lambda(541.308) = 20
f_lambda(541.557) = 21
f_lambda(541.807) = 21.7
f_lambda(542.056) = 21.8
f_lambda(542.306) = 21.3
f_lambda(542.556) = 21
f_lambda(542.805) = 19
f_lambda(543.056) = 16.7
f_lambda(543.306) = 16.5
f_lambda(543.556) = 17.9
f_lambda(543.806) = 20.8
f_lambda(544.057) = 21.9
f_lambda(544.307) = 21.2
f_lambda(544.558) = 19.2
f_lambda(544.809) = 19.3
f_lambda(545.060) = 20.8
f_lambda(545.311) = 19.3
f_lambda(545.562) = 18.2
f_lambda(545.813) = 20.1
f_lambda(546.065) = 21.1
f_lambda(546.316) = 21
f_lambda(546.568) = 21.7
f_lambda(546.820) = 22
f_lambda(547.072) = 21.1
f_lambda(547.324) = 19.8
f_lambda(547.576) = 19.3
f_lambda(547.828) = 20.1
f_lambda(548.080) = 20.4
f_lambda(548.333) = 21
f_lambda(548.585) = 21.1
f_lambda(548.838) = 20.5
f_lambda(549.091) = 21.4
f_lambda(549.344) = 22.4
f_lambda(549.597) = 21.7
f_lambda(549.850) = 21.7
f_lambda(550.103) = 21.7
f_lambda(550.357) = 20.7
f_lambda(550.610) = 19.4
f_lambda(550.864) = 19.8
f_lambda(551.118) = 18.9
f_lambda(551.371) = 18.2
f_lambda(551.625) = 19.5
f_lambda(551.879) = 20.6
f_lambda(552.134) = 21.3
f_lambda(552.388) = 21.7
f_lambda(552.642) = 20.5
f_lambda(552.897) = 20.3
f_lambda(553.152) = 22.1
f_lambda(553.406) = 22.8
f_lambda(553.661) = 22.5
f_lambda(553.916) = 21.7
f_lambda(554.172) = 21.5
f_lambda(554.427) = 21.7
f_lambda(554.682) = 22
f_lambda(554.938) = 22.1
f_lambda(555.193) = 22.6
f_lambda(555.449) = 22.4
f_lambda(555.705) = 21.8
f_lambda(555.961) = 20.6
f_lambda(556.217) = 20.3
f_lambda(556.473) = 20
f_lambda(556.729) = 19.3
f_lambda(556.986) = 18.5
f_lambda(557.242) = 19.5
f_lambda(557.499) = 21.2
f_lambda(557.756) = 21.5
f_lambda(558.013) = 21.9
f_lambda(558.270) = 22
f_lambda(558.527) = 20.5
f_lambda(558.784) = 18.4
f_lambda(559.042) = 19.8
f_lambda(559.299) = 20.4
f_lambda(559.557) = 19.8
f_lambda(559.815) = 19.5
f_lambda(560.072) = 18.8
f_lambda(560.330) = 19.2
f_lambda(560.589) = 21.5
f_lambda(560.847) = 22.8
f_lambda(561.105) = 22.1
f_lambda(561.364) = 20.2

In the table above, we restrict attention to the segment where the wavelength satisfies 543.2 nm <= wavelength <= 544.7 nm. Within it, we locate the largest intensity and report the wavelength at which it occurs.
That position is 544.057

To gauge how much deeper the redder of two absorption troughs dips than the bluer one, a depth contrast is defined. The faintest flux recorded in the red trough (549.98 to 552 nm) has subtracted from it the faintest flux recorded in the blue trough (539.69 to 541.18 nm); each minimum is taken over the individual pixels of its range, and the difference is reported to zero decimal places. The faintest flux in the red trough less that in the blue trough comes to 3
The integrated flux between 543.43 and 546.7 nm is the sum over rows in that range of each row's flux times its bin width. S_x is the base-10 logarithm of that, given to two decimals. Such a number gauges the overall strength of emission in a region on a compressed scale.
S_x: 1.82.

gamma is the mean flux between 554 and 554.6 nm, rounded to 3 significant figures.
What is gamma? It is 21.6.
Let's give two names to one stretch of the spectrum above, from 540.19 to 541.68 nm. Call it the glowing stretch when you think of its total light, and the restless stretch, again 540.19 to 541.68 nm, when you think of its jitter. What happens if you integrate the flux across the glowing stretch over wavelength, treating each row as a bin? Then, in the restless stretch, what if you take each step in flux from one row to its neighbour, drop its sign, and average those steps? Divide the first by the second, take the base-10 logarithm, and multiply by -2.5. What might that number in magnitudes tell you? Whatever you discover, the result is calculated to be -3.30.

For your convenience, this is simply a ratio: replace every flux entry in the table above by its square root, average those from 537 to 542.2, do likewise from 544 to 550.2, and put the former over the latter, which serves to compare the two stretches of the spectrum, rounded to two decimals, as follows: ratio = 0.96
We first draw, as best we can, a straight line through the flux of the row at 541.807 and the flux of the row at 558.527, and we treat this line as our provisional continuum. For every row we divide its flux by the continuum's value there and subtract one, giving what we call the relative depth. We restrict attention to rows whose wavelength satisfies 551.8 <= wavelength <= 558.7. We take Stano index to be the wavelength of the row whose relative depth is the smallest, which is 556.986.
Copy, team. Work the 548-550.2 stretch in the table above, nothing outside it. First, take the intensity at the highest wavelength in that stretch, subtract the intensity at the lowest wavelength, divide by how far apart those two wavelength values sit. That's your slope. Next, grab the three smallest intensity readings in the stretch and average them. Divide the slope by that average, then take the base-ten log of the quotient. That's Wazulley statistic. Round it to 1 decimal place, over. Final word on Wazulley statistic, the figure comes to -1.5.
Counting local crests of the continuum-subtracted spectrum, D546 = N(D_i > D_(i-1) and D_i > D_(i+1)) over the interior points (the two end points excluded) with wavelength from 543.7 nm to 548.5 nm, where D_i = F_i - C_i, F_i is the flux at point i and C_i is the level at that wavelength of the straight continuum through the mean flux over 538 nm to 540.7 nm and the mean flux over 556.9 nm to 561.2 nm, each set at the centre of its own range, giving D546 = 4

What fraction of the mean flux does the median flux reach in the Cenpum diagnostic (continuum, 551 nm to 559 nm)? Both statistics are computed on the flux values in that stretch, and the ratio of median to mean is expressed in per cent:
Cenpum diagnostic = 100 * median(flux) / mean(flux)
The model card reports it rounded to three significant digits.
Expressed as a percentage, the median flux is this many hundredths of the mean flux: 102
